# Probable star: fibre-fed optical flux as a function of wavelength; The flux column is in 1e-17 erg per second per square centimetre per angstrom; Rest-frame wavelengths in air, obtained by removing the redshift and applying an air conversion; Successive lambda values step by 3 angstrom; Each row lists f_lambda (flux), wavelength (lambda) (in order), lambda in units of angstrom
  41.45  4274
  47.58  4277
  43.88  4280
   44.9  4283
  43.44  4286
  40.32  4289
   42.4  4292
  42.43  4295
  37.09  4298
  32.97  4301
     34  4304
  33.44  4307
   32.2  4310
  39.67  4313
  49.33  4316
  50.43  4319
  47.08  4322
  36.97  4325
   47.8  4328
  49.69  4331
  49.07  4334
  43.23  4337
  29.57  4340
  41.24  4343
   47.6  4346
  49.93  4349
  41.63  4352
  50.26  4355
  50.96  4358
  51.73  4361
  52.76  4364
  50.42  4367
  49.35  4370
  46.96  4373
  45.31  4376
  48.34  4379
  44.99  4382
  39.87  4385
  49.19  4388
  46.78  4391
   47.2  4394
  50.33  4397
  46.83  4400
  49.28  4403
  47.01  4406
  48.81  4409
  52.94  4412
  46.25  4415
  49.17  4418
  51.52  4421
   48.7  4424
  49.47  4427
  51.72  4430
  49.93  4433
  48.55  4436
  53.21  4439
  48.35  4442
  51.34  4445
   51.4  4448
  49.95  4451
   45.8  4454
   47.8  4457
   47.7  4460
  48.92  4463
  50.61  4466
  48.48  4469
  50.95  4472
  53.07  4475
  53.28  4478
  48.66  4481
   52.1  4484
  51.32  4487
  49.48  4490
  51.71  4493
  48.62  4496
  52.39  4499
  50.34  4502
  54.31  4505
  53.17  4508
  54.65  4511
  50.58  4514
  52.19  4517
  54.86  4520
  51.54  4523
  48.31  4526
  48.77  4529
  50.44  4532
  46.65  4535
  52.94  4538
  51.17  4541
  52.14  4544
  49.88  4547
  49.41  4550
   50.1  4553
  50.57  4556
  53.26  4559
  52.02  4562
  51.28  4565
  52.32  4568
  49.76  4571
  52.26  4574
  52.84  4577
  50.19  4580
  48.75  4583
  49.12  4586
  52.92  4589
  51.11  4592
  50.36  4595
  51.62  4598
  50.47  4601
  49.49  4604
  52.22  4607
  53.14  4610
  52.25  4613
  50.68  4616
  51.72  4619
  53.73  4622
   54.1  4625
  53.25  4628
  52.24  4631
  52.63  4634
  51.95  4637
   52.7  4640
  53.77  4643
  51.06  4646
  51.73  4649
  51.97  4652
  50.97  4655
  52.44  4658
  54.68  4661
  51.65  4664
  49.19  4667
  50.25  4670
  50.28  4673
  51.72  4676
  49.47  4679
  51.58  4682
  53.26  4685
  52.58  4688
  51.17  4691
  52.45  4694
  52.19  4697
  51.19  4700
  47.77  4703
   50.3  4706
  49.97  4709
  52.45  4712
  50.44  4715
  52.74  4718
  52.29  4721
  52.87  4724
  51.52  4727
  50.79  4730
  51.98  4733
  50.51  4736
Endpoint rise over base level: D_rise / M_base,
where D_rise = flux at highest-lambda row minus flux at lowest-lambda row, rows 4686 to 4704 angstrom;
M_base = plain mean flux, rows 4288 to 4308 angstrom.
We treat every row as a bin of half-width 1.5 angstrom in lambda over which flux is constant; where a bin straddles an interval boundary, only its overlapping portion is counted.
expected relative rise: -0.13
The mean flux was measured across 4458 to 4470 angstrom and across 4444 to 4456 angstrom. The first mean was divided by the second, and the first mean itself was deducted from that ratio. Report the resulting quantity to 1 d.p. -47.9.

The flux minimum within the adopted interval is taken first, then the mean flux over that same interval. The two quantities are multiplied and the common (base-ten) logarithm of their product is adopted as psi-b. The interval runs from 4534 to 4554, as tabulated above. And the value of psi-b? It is 3.37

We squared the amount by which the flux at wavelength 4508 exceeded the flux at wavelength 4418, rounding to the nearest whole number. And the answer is 16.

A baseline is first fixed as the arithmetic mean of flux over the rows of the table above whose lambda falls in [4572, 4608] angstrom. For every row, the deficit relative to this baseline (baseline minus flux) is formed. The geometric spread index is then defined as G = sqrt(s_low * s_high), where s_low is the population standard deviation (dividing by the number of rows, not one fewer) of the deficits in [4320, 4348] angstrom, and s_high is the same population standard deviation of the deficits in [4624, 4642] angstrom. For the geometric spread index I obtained 2.1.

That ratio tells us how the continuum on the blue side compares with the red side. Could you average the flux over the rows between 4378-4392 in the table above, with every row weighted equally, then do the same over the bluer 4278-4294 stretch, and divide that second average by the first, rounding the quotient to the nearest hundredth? 0.94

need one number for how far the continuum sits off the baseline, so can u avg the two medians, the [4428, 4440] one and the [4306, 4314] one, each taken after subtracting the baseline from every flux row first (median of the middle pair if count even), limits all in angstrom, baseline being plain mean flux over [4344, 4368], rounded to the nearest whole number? -7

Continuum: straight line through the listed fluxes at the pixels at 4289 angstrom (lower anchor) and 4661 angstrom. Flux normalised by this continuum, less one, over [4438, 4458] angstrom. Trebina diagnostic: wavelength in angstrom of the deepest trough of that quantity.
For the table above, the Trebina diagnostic 4454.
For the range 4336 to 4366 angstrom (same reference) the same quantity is 4340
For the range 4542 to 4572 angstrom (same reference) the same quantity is 4571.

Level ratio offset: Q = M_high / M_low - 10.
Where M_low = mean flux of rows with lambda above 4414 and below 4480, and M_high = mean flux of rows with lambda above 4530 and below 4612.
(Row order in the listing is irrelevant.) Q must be -8.98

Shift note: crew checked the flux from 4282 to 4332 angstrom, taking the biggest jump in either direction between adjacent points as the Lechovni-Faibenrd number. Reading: 11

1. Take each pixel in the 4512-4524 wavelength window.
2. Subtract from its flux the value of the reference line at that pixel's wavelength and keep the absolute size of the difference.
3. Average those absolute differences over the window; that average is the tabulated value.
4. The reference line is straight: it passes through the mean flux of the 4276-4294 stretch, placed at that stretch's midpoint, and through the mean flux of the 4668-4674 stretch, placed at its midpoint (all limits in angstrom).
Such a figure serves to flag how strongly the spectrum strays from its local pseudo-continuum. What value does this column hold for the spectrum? 5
